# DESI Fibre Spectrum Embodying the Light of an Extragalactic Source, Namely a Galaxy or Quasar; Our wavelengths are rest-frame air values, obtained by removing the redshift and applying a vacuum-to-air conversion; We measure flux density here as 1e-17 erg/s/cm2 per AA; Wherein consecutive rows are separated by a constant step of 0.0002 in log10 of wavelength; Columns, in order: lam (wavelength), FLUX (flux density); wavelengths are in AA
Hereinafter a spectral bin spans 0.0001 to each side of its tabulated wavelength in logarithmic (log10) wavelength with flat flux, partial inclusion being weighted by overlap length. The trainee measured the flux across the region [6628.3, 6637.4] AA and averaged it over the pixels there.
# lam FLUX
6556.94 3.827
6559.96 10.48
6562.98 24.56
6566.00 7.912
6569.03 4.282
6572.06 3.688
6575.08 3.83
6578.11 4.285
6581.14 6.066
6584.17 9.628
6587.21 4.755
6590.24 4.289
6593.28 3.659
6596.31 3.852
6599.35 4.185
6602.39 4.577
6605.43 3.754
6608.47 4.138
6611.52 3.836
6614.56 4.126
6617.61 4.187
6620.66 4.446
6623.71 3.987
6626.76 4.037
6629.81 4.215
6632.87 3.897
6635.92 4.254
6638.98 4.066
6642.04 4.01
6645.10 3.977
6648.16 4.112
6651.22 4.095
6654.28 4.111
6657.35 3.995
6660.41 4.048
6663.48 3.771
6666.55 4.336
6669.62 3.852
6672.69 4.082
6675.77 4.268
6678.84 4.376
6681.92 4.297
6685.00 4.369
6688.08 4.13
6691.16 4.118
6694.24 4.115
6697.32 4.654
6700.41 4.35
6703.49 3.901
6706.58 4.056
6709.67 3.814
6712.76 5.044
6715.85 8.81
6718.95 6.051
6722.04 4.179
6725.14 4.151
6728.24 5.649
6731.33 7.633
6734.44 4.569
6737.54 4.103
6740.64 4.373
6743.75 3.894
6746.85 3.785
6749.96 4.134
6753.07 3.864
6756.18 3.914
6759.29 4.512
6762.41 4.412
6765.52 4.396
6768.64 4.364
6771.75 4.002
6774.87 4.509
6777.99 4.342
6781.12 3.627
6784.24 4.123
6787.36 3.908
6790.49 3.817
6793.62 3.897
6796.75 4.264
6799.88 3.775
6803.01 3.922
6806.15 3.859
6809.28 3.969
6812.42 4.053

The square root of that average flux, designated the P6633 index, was 2.03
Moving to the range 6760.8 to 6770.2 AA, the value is 2.10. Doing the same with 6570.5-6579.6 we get 1.98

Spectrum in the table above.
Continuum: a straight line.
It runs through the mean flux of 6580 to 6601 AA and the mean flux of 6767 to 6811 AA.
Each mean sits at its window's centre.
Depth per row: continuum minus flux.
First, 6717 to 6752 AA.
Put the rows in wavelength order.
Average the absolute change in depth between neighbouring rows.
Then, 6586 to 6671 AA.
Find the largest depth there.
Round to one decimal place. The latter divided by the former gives 1.5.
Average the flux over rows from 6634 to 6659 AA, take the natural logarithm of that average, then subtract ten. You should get -8.59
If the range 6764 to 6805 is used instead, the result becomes -8.60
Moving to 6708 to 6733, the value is -8.27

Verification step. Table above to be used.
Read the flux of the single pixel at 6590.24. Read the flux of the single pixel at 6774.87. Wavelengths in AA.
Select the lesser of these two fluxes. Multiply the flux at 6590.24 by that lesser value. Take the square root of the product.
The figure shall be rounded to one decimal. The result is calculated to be 4.3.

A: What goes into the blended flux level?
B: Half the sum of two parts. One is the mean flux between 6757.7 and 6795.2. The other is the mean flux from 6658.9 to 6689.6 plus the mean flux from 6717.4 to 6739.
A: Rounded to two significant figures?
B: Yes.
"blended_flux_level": 6.8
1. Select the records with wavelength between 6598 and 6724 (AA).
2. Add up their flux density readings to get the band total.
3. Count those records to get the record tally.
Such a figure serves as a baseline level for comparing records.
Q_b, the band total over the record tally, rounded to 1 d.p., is 4.3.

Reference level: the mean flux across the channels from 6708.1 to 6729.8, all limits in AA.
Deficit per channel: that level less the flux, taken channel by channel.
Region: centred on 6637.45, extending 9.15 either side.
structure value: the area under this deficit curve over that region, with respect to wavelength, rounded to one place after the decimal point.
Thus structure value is 24.1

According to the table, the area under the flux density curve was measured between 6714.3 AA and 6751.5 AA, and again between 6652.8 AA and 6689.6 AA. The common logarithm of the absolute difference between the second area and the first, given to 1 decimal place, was 1.6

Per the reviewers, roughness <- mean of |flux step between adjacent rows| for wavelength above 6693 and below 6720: 1.18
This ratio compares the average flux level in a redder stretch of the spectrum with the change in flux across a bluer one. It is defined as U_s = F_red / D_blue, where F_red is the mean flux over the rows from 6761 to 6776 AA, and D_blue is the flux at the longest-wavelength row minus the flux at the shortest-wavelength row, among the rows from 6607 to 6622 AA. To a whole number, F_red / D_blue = 14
